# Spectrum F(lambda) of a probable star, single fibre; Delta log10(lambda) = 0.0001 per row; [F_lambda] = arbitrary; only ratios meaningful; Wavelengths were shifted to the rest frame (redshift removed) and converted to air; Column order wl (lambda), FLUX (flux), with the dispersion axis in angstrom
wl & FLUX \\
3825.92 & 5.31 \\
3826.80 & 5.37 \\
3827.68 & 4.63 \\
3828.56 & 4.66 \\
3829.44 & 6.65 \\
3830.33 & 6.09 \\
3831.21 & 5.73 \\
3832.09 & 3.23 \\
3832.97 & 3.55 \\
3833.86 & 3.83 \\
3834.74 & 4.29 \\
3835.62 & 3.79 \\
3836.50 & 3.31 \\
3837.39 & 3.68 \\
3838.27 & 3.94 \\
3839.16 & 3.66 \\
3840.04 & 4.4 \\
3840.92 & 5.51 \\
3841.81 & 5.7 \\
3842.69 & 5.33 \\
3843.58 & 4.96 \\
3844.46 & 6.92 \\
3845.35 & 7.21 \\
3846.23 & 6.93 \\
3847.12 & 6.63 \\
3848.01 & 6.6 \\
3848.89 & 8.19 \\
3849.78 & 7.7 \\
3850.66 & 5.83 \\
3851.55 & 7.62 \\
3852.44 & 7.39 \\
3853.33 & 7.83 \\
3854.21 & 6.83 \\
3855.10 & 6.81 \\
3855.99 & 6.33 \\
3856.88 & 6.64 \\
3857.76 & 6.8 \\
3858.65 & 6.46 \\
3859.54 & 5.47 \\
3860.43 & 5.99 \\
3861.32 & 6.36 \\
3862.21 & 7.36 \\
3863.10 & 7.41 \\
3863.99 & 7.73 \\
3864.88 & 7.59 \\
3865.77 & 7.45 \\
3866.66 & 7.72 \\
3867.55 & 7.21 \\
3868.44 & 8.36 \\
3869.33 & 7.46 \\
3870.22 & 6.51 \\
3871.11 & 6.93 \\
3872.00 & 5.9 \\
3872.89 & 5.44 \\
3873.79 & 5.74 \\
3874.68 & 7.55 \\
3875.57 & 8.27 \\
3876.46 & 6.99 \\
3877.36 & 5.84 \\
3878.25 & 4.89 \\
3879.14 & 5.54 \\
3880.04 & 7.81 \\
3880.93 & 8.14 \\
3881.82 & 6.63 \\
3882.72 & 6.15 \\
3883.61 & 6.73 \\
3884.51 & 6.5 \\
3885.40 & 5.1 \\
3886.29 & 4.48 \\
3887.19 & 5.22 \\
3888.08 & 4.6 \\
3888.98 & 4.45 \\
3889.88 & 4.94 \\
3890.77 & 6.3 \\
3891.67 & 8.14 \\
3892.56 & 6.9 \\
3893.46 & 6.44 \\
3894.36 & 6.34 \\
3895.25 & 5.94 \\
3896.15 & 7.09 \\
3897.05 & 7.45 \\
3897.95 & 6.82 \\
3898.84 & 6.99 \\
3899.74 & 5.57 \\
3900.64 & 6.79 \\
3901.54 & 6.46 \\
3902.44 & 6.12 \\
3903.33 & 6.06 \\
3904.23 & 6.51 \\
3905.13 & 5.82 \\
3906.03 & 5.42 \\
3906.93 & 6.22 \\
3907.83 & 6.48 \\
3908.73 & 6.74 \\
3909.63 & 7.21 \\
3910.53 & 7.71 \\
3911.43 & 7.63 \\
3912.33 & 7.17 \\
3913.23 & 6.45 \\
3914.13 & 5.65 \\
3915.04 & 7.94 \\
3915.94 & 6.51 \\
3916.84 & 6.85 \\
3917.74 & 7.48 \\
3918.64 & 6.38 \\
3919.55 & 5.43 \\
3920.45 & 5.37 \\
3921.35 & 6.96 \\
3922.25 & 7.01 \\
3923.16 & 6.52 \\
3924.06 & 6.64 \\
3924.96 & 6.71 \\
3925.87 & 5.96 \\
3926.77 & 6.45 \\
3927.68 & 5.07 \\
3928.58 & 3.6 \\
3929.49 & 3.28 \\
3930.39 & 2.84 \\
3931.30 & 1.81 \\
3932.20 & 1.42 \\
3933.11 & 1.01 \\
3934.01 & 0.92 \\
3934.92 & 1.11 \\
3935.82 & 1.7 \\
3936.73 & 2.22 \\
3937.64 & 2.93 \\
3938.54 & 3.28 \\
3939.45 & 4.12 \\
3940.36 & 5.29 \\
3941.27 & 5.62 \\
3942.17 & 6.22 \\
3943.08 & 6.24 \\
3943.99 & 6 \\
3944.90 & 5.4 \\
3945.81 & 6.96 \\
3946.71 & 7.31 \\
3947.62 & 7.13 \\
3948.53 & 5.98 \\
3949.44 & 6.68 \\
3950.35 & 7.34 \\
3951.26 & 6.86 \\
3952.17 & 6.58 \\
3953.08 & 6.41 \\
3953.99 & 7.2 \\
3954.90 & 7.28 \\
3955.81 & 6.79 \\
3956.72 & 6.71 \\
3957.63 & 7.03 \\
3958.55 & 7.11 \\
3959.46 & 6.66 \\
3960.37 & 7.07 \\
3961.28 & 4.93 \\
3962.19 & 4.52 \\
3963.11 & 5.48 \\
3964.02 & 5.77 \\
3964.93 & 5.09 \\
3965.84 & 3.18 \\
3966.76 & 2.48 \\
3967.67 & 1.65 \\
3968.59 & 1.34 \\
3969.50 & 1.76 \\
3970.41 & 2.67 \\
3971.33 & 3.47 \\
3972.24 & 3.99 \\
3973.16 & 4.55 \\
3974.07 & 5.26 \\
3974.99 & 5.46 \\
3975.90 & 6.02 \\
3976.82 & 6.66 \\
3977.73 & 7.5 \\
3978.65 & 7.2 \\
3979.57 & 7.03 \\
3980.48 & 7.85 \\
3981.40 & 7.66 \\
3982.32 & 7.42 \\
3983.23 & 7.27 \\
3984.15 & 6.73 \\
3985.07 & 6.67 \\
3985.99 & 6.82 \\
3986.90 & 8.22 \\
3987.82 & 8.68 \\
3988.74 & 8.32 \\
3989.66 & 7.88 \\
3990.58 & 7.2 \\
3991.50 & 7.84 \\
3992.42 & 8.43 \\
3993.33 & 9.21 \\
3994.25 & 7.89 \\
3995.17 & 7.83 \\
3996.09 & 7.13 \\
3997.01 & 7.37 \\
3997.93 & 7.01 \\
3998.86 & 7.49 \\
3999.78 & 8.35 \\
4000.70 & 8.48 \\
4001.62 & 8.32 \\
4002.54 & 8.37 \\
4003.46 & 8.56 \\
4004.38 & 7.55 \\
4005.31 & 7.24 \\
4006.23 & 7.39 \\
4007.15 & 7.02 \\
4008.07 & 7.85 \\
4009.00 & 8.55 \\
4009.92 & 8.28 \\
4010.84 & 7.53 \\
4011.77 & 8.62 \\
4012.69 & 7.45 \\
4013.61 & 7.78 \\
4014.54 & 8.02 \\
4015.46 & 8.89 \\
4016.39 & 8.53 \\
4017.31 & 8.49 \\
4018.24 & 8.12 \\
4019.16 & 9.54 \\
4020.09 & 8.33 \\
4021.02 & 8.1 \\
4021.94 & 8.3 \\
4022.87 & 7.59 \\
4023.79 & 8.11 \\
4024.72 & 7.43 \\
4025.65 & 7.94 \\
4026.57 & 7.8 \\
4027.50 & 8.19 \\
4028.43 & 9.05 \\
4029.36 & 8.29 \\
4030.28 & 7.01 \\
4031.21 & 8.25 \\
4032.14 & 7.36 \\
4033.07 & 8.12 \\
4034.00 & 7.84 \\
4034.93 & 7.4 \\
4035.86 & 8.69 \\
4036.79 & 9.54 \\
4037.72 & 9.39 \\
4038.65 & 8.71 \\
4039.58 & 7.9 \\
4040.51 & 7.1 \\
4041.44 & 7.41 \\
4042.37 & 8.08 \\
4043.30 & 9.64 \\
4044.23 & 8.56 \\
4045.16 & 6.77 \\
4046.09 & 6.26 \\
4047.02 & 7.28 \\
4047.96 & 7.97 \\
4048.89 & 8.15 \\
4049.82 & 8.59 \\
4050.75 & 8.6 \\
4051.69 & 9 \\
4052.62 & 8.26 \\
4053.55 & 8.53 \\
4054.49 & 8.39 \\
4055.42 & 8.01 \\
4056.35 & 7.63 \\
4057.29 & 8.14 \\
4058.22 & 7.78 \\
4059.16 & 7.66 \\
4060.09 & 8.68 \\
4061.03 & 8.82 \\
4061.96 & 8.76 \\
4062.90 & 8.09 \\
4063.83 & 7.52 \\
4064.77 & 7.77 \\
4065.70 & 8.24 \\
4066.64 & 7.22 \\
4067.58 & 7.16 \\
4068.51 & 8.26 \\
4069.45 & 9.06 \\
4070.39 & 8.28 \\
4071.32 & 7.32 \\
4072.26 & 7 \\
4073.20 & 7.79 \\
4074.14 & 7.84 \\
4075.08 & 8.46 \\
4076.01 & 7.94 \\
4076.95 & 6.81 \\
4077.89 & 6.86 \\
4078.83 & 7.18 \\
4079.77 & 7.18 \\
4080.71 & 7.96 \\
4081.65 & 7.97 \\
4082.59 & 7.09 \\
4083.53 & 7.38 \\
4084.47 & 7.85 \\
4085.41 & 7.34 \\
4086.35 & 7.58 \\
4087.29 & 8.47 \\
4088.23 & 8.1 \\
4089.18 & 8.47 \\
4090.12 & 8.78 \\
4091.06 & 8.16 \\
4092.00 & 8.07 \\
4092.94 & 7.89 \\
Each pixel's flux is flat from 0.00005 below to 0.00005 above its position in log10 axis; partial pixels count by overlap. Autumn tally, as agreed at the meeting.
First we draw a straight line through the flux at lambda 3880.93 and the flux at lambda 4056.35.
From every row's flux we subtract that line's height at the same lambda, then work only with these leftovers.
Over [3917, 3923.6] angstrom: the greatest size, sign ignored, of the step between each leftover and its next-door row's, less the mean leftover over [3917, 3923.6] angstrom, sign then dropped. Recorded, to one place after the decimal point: 3.2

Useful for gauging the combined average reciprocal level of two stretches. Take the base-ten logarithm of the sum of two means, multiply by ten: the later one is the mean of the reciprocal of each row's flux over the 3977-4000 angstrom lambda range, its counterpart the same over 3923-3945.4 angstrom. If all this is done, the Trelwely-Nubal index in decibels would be -3.0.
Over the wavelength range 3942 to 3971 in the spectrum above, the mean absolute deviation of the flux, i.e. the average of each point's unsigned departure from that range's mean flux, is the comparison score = 1.46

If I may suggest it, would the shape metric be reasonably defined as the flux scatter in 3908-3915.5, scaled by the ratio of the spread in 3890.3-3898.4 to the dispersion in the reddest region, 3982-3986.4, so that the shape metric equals 1.5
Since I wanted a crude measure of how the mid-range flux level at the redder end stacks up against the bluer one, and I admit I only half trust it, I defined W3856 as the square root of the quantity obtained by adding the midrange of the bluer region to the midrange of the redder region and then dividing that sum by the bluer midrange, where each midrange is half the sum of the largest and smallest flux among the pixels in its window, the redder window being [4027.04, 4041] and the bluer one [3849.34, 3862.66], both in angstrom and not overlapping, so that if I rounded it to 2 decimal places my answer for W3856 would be 1.50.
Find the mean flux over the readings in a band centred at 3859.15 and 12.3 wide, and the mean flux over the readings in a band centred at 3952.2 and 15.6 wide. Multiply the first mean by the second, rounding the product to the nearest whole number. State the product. 46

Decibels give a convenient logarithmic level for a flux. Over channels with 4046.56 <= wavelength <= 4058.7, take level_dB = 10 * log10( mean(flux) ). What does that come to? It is 9.1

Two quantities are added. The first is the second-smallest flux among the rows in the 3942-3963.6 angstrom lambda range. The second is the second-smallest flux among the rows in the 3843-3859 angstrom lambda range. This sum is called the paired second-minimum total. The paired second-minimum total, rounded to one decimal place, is 10.8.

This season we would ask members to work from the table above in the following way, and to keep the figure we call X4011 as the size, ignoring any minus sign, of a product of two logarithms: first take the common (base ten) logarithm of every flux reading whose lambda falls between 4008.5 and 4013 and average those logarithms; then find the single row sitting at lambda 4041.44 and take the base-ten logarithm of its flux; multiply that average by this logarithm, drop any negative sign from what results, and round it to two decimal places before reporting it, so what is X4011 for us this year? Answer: 0.79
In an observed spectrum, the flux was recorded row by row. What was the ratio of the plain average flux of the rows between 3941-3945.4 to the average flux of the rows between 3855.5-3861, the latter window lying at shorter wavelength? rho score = 0.94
